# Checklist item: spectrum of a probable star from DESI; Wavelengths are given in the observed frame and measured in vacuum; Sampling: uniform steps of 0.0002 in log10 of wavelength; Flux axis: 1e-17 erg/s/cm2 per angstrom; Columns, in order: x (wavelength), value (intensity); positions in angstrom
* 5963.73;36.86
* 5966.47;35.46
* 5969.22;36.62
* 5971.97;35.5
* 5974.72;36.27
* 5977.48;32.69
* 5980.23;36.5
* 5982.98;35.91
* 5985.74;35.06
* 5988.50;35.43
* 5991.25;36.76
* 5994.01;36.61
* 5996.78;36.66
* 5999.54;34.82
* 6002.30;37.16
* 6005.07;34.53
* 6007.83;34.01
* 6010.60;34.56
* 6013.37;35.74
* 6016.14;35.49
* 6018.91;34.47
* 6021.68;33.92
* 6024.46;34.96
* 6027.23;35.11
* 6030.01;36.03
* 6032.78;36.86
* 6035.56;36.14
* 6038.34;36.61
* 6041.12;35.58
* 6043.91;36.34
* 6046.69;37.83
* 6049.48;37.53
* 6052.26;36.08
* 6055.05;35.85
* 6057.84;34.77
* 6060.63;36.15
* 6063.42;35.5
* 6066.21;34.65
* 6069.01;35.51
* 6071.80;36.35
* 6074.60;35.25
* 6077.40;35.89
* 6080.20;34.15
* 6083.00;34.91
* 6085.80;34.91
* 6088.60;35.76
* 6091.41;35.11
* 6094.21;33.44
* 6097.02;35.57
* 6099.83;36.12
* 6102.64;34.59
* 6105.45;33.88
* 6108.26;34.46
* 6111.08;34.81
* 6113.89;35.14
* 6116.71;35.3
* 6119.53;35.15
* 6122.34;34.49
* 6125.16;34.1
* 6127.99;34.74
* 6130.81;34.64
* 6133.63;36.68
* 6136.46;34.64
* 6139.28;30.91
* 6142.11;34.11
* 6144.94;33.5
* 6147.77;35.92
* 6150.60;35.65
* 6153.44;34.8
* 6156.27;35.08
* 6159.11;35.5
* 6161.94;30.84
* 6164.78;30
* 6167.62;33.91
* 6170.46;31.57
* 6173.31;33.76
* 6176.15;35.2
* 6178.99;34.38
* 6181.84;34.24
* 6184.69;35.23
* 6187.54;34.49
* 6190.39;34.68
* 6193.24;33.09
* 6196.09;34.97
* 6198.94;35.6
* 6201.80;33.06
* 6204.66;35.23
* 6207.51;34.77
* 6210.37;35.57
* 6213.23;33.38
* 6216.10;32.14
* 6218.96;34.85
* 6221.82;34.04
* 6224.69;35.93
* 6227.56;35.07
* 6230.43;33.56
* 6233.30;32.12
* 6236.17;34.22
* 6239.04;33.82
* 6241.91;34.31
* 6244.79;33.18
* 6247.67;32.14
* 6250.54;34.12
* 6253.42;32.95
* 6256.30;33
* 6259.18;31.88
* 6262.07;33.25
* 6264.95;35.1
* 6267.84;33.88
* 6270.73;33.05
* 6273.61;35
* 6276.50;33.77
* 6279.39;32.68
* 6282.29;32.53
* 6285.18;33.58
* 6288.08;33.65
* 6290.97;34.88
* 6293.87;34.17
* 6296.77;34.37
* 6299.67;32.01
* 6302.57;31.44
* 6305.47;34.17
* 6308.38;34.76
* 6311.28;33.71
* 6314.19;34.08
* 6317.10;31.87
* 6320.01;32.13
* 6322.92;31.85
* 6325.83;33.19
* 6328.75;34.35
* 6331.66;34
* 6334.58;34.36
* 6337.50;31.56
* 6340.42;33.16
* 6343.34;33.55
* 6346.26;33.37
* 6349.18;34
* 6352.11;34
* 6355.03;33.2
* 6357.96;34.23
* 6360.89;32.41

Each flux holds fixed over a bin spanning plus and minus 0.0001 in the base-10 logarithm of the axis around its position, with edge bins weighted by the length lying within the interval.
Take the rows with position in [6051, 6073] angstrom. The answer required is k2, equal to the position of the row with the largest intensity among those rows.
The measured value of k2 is 6071.80 angstrom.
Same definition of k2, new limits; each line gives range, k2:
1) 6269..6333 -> 6273.61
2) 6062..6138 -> 6133.63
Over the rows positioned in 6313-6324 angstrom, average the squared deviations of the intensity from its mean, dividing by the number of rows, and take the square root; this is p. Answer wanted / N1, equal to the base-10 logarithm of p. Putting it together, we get -0.03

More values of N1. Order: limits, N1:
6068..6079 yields -0.38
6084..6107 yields -0.06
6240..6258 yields -0.13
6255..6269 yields 0.03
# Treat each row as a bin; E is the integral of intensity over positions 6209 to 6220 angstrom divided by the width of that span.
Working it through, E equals 33.9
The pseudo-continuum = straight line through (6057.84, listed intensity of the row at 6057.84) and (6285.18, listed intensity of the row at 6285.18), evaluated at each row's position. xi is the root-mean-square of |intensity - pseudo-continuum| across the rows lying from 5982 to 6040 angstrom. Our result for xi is 1.11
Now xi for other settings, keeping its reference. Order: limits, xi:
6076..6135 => 0.87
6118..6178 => 1.73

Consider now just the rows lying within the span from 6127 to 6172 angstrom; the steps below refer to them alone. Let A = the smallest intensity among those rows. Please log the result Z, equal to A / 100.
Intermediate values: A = 30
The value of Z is 0.300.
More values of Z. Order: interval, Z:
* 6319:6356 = 0.316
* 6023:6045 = 0.350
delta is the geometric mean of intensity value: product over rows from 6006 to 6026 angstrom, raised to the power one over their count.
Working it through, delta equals 34.7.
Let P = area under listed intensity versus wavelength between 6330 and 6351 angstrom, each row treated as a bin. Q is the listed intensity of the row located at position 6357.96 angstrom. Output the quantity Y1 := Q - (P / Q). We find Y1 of 14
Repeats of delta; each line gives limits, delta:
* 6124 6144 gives 34.2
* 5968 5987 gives 35.5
